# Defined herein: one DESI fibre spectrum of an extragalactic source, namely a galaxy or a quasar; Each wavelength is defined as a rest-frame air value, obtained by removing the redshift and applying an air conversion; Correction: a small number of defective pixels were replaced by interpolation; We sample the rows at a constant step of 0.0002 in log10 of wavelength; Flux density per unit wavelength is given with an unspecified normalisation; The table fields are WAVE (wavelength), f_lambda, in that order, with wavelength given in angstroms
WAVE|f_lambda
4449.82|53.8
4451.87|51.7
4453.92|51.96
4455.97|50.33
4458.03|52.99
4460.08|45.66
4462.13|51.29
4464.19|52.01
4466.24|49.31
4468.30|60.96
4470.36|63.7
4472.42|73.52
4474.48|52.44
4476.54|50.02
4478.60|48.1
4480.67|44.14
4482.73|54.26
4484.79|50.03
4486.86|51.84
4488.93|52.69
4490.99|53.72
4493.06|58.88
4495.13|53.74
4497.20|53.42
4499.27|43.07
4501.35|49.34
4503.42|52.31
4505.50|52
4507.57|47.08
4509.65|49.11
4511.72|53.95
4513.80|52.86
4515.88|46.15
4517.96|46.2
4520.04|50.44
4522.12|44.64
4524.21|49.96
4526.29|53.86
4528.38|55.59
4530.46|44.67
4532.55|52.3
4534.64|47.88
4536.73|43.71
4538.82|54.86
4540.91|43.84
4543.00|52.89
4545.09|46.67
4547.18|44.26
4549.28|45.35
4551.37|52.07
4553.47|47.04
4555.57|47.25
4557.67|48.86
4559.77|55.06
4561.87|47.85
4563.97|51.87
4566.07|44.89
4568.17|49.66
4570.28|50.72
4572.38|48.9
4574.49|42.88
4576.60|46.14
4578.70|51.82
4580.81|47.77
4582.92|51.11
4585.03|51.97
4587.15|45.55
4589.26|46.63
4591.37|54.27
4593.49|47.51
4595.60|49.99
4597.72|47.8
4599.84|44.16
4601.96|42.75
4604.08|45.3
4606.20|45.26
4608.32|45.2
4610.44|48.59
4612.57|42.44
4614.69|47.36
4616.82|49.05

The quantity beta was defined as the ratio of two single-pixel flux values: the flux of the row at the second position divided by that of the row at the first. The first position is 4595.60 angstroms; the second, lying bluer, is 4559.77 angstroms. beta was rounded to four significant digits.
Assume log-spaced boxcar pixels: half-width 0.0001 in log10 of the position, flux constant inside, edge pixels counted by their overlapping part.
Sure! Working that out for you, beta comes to 1.101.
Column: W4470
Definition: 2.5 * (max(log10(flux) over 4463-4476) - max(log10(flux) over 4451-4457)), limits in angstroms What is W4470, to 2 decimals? 0.38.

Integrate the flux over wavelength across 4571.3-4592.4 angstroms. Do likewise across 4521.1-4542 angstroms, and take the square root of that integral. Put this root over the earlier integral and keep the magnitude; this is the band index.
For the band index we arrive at 0.0312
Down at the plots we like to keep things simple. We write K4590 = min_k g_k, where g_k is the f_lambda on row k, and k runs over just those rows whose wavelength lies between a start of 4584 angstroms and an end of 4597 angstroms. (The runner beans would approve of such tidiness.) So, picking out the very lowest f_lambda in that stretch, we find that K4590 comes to 45.55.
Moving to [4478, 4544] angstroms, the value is 43.07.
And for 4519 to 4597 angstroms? 42.88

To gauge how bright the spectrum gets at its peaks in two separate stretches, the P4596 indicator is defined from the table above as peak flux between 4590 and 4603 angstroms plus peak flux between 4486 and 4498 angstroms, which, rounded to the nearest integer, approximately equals 113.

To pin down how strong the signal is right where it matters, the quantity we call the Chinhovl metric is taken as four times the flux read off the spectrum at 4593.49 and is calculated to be 190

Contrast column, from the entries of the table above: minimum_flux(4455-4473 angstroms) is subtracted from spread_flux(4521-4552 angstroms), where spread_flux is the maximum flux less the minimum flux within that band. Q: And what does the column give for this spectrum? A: -33.8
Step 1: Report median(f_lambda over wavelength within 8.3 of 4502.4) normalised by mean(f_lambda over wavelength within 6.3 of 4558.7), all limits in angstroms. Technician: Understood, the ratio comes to 1.02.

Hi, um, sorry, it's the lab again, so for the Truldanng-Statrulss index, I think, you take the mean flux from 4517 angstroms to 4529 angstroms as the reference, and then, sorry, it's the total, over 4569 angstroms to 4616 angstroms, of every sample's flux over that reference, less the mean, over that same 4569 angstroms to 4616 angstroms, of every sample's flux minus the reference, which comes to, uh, 23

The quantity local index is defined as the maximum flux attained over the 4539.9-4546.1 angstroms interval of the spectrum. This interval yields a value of 52.89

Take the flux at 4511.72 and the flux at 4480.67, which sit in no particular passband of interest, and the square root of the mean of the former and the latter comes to 7.00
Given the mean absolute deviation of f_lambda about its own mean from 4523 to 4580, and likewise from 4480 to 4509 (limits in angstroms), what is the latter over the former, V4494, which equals 1.0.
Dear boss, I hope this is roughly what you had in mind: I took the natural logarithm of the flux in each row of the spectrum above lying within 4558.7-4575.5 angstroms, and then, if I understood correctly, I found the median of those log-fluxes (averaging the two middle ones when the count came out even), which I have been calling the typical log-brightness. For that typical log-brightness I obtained 3.90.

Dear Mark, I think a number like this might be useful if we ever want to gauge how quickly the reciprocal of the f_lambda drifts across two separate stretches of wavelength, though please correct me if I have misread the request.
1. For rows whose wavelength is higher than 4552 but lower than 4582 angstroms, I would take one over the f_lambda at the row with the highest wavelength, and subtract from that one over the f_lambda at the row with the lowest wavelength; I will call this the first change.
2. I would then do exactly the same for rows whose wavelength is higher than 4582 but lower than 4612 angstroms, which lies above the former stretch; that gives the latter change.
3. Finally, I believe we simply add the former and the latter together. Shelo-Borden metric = 0.0007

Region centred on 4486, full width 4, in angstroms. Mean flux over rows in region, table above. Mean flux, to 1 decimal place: 50.9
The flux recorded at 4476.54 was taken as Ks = 50.02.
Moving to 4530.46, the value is 44.67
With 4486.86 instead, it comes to 51.84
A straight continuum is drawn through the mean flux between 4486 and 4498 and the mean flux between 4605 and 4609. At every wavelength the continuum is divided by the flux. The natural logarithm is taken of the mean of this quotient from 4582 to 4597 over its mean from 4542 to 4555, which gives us -0.10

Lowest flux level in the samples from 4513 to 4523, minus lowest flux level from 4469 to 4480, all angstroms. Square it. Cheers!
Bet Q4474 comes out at 12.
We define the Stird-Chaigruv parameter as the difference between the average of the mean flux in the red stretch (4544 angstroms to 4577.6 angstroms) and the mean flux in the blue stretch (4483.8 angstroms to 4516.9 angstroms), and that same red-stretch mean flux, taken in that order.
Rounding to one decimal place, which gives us 1.6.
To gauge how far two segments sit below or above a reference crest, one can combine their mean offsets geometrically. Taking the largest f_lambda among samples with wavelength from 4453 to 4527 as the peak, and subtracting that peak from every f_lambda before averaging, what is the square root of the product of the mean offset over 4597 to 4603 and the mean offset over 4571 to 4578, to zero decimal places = 28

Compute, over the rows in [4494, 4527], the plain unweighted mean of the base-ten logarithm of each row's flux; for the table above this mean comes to 1.697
